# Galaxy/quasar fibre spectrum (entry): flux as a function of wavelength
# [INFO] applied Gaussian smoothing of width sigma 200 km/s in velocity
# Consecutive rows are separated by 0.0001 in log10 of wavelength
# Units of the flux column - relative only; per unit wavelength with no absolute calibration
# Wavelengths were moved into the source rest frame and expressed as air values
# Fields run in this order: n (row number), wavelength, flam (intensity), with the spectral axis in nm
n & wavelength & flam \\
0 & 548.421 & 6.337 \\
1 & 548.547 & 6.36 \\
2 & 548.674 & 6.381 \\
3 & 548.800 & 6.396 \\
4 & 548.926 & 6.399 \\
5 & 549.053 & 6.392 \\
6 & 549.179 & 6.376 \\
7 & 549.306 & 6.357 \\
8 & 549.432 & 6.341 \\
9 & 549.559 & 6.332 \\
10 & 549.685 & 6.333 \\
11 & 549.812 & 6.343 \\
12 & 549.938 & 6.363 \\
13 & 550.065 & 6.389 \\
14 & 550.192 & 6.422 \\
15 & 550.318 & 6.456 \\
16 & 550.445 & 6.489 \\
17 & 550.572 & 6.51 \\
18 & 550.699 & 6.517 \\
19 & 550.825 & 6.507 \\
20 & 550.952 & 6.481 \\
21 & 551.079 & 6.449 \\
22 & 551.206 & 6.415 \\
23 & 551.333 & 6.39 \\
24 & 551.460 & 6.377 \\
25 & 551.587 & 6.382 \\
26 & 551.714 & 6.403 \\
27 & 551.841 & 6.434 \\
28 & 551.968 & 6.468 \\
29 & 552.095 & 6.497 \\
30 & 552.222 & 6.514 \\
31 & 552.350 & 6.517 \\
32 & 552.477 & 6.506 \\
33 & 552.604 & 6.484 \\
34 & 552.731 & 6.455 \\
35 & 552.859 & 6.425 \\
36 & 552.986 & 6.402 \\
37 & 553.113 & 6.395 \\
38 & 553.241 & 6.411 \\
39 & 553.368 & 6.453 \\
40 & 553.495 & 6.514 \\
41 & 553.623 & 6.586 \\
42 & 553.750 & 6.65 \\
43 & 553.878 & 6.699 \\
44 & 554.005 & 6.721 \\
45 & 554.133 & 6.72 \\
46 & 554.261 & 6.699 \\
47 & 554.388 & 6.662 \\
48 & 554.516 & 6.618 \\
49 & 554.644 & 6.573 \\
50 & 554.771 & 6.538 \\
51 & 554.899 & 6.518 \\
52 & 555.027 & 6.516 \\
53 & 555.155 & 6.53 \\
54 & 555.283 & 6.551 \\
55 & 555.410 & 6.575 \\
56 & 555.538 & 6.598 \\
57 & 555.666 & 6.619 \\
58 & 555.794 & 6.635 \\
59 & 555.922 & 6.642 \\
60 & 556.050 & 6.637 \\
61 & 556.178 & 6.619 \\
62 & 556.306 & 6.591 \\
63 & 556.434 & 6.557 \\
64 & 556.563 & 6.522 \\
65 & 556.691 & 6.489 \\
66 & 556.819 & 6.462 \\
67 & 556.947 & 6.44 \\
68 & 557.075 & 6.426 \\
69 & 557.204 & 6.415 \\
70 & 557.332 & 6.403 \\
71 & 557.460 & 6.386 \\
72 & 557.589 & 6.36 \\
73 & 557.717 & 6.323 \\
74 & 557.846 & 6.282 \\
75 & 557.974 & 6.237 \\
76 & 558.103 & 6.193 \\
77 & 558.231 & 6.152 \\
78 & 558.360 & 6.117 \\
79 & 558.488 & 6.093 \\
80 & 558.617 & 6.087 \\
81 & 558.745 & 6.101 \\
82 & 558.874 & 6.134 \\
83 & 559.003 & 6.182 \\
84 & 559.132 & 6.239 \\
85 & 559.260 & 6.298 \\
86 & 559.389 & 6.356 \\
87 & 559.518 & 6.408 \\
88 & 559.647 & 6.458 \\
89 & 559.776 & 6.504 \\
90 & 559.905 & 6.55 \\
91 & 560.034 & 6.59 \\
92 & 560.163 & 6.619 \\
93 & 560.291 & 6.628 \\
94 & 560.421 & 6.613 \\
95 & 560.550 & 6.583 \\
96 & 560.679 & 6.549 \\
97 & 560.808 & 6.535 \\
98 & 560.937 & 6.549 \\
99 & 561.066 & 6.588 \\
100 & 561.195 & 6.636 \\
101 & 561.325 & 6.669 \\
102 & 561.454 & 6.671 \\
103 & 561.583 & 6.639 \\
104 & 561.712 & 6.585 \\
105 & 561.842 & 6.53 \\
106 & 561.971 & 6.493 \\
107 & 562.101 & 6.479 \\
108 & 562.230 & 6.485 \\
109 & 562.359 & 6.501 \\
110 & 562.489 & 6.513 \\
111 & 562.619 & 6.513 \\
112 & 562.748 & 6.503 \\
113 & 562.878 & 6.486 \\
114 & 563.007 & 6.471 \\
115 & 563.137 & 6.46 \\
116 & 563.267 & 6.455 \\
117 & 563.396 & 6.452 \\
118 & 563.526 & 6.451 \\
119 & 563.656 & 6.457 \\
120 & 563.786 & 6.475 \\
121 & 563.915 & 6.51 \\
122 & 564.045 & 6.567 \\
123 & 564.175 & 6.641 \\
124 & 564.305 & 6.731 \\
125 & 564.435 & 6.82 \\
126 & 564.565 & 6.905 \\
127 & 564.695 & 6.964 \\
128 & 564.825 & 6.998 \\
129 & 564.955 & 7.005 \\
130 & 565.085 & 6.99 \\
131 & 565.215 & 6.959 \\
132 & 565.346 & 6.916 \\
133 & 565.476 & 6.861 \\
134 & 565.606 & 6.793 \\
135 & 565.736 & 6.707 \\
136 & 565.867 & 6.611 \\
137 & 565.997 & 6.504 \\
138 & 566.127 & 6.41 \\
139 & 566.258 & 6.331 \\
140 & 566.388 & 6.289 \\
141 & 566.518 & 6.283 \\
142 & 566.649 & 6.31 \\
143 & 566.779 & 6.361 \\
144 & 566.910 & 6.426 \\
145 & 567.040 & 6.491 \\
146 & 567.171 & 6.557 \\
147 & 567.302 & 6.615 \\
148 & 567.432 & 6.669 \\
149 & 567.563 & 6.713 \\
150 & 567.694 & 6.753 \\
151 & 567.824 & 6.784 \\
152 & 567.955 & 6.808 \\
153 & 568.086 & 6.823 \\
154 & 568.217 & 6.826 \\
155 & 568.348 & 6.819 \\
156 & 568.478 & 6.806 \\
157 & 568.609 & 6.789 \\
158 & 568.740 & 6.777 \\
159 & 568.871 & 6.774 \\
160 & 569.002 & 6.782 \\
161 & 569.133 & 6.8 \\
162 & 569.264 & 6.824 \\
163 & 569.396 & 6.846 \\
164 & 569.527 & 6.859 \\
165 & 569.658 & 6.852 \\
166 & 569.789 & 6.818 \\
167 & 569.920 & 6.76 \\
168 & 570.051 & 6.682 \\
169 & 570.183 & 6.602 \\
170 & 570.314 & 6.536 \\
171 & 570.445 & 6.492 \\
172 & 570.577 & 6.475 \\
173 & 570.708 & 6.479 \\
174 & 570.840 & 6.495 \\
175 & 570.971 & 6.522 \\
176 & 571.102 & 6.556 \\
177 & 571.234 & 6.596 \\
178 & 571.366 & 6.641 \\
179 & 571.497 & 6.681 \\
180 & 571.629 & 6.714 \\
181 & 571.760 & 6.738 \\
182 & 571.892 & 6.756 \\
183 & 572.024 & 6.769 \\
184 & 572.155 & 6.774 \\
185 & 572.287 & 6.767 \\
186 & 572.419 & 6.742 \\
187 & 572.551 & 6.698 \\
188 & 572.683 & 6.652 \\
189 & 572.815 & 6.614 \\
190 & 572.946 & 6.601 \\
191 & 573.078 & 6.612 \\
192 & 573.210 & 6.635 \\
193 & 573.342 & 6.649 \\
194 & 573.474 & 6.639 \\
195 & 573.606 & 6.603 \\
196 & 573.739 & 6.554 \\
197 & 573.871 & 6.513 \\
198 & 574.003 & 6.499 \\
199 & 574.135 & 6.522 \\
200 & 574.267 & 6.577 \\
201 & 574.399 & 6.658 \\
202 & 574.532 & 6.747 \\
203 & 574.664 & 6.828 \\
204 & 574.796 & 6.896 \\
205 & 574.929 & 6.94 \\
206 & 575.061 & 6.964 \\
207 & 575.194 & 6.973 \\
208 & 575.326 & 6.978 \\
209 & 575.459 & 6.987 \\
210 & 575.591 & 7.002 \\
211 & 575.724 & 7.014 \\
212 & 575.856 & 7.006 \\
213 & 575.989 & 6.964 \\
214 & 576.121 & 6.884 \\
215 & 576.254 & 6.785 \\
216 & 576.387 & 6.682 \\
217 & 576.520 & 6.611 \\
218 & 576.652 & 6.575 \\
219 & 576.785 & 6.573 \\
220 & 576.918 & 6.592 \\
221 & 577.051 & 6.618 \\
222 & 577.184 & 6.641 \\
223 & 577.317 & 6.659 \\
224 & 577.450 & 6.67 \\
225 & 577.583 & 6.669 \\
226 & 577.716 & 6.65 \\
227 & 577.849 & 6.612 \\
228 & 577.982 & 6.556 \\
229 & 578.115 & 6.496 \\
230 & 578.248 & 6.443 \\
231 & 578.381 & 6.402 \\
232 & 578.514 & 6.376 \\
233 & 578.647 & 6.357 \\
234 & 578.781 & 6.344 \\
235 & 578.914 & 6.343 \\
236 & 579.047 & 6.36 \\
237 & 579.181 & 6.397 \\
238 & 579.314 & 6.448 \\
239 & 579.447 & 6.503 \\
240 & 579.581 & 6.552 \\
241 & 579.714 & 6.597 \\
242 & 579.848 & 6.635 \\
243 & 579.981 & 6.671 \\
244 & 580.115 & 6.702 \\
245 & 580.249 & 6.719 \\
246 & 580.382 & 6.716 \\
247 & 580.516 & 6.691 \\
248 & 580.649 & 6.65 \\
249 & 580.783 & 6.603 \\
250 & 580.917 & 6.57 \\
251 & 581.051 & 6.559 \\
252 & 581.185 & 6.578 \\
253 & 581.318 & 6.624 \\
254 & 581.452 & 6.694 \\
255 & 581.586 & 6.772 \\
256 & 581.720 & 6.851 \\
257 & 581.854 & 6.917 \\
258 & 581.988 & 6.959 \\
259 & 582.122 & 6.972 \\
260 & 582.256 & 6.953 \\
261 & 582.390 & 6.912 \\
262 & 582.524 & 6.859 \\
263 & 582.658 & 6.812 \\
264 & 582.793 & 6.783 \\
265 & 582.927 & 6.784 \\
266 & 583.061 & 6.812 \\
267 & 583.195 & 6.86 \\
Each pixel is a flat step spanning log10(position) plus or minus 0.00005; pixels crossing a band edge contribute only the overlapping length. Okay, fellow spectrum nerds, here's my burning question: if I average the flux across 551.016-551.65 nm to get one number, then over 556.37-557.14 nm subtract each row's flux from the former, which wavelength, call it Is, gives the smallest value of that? 556.434 nm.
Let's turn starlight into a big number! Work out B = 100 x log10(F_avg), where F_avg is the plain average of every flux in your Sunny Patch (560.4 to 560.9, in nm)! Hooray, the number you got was 81.8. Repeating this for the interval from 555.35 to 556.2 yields 82.1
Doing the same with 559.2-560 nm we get 80.8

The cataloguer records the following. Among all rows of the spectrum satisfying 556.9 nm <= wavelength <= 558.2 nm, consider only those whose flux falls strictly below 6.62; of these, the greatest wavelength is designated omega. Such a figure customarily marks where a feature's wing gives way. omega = 558.103 nm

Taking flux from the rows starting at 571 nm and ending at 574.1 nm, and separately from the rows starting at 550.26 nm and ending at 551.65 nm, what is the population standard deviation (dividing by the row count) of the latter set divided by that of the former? 0.64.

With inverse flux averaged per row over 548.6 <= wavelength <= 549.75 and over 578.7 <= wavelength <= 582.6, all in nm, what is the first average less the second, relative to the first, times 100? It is 4.3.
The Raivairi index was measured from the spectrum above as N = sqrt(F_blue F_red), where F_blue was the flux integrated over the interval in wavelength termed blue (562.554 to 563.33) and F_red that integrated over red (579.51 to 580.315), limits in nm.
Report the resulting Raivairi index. 5.18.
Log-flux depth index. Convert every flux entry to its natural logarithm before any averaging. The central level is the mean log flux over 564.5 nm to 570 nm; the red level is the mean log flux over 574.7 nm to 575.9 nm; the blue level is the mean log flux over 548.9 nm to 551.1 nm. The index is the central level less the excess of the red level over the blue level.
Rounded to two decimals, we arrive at 1.82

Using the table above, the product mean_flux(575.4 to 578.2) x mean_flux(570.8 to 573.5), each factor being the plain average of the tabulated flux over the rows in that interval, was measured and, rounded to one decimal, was 44.8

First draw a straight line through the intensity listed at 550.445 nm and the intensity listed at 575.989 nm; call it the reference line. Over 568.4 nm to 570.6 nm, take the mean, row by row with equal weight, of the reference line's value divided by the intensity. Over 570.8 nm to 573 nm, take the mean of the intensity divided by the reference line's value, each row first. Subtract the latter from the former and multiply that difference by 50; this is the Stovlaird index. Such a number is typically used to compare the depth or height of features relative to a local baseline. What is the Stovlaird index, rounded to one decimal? 2.4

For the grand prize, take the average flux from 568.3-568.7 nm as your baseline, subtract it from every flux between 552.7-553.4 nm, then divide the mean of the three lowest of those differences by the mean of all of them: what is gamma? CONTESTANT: 1.05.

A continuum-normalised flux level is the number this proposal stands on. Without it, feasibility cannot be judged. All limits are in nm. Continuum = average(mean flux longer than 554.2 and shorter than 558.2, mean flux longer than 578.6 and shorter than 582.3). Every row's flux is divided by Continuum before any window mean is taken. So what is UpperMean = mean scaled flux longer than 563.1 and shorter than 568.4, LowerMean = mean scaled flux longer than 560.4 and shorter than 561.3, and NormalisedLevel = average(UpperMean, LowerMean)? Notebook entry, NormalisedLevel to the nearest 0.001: 1.007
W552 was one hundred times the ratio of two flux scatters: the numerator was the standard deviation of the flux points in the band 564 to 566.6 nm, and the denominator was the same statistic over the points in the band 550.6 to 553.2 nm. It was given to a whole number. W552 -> 497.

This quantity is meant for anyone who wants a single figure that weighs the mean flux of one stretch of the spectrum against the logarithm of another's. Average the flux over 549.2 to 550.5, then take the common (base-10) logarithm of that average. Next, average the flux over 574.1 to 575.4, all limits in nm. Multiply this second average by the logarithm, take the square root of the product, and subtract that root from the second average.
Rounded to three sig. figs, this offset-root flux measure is 4.47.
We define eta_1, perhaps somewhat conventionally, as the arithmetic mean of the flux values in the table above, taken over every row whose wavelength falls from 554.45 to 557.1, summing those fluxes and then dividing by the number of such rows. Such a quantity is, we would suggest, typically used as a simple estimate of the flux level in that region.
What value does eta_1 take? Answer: 6.56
